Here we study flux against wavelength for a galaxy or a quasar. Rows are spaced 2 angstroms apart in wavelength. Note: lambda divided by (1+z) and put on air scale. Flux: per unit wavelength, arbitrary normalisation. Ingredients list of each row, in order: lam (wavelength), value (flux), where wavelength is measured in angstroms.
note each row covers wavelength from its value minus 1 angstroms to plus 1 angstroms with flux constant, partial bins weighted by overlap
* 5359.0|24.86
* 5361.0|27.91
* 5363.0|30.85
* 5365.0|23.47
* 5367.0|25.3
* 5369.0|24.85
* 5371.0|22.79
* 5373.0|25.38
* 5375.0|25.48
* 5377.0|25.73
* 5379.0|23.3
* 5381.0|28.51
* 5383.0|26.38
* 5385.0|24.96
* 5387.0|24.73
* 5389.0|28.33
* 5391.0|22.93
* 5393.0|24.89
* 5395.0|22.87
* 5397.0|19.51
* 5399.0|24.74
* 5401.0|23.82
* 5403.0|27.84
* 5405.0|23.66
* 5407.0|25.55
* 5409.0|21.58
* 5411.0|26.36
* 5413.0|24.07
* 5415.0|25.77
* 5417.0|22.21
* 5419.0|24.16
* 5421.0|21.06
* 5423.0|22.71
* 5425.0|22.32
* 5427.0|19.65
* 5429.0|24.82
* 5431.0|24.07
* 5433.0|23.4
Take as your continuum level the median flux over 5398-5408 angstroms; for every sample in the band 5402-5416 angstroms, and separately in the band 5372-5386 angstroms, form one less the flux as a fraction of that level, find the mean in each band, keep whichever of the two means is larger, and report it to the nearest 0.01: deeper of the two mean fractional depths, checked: -0.01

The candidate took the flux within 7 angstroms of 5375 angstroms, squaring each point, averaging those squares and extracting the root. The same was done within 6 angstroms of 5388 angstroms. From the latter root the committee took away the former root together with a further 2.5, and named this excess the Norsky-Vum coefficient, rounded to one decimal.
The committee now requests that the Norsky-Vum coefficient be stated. -2.3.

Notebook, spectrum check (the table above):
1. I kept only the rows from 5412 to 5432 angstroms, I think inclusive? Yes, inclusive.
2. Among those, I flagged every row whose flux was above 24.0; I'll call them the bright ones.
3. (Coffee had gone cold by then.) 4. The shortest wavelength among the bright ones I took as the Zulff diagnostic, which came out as 5413.0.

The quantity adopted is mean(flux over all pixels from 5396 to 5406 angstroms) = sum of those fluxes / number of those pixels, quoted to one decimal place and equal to 23.9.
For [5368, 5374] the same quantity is 24.3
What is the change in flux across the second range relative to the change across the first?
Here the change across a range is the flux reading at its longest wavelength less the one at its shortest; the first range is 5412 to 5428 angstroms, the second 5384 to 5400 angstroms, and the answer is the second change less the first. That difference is 4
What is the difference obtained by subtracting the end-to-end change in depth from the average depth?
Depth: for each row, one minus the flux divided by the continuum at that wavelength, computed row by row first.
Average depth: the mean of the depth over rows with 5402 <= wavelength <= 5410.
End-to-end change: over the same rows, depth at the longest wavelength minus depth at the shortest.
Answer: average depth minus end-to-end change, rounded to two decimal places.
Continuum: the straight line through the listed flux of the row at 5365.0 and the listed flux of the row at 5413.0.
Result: -0.29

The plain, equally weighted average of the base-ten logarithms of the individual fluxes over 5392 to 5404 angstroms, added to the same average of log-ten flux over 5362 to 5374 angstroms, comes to 2.780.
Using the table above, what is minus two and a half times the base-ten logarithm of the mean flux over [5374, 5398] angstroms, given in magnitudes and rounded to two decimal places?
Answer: -3.49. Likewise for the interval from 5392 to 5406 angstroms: -3.45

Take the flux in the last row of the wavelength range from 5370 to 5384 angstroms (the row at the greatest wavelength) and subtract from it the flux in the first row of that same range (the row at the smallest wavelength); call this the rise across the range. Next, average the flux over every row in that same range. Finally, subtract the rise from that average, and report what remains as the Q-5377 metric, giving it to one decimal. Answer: 21.8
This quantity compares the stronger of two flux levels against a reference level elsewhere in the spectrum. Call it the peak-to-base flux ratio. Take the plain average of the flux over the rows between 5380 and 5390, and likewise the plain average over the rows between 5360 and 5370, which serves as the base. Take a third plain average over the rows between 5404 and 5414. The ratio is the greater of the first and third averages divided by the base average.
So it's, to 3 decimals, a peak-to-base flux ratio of 1.004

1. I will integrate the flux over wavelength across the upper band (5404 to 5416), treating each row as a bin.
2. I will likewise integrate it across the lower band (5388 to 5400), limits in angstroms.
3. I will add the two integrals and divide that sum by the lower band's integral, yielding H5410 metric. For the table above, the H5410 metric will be 2.026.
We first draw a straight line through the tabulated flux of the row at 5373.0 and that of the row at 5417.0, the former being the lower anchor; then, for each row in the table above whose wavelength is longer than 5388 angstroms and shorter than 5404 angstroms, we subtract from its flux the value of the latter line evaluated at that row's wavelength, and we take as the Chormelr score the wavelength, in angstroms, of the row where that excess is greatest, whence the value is 5403.0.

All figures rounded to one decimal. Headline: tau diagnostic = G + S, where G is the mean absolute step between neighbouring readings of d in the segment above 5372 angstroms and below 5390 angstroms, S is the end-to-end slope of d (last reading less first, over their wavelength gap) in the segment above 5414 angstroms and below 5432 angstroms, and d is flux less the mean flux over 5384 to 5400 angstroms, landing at 1.8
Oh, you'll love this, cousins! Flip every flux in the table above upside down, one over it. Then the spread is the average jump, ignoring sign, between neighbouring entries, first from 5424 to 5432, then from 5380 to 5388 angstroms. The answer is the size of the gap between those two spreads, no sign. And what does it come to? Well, 0.0042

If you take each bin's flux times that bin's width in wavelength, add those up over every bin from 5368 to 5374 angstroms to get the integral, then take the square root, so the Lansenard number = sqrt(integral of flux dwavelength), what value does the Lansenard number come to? 12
